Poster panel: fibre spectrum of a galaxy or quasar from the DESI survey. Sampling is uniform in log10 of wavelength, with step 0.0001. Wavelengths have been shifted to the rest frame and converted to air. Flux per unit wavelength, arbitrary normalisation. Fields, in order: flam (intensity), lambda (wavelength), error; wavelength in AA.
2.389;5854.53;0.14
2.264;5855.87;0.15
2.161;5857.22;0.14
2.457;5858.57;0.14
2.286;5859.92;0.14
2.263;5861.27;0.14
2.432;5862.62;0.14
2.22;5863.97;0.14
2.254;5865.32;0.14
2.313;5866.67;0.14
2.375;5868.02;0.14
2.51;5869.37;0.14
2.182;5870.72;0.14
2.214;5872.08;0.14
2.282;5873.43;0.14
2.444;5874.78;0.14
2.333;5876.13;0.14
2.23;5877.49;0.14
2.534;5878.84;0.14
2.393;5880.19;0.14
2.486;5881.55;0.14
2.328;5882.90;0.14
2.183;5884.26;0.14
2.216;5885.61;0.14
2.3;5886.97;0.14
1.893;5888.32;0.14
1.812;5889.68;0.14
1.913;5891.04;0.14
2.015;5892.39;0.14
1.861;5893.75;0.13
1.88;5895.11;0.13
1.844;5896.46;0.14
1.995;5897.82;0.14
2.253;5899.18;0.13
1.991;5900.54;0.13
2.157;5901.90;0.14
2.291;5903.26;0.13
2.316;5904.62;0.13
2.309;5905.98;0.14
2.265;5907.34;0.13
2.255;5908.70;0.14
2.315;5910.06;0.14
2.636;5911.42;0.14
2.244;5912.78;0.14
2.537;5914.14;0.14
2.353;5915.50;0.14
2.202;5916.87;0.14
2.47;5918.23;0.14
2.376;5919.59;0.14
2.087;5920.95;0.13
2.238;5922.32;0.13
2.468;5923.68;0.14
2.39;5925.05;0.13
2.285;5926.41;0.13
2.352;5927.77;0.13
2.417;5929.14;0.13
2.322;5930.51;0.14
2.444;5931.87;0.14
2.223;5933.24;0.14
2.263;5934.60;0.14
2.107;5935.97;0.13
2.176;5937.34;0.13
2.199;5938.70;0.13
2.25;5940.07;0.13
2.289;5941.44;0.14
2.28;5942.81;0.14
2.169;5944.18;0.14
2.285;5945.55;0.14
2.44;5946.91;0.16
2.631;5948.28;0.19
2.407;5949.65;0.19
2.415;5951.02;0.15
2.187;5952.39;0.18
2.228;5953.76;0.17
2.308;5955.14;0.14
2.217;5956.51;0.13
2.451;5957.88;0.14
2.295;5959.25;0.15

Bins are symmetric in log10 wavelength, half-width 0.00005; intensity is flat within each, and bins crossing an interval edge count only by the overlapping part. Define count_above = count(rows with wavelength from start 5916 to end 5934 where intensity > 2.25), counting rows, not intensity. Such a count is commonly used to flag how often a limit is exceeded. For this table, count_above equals 9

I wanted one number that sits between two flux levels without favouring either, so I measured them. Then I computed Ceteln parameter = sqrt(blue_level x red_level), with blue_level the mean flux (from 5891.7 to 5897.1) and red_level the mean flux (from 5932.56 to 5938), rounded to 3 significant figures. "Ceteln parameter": 2.04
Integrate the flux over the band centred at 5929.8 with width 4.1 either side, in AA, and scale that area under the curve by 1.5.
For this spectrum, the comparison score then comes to 28.8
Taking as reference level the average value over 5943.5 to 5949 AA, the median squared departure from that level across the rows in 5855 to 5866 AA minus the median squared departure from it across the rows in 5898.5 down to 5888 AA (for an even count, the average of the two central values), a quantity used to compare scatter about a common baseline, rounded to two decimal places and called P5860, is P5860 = -0.23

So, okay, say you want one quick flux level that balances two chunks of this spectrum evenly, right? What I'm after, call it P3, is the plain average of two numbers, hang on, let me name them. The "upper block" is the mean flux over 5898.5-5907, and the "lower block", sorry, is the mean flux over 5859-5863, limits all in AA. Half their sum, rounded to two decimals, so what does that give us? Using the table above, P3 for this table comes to 2.27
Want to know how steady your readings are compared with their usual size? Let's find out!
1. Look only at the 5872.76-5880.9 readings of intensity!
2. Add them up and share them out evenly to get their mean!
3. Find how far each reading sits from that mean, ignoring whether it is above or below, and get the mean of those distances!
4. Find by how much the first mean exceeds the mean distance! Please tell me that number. 2.28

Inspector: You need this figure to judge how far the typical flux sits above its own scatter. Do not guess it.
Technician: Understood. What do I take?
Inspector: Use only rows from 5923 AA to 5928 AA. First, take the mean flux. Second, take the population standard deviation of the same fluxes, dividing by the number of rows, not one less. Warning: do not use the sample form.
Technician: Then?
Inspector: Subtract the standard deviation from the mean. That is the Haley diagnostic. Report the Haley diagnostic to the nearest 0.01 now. 2.31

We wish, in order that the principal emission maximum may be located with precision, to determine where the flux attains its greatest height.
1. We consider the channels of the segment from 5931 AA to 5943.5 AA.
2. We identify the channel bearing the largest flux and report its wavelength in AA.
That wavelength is 5931.87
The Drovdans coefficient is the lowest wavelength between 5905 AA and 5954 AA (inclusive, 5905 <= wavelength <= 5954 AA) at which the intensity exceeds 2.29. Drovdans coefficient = 5905.98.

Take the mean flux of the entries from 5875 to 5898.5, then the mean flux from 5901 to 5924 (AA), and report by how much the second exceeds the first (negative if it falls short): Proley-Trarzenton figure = 0.2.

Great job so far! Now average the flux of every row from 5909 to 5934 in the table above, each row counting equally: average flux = 2.35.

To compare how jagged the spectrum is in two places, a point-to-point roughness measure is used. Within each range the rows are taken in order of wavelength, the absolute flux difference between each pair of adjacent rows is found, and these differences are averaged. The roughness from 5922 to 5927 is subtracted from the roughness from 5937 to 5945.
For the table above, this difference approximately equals -0.09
